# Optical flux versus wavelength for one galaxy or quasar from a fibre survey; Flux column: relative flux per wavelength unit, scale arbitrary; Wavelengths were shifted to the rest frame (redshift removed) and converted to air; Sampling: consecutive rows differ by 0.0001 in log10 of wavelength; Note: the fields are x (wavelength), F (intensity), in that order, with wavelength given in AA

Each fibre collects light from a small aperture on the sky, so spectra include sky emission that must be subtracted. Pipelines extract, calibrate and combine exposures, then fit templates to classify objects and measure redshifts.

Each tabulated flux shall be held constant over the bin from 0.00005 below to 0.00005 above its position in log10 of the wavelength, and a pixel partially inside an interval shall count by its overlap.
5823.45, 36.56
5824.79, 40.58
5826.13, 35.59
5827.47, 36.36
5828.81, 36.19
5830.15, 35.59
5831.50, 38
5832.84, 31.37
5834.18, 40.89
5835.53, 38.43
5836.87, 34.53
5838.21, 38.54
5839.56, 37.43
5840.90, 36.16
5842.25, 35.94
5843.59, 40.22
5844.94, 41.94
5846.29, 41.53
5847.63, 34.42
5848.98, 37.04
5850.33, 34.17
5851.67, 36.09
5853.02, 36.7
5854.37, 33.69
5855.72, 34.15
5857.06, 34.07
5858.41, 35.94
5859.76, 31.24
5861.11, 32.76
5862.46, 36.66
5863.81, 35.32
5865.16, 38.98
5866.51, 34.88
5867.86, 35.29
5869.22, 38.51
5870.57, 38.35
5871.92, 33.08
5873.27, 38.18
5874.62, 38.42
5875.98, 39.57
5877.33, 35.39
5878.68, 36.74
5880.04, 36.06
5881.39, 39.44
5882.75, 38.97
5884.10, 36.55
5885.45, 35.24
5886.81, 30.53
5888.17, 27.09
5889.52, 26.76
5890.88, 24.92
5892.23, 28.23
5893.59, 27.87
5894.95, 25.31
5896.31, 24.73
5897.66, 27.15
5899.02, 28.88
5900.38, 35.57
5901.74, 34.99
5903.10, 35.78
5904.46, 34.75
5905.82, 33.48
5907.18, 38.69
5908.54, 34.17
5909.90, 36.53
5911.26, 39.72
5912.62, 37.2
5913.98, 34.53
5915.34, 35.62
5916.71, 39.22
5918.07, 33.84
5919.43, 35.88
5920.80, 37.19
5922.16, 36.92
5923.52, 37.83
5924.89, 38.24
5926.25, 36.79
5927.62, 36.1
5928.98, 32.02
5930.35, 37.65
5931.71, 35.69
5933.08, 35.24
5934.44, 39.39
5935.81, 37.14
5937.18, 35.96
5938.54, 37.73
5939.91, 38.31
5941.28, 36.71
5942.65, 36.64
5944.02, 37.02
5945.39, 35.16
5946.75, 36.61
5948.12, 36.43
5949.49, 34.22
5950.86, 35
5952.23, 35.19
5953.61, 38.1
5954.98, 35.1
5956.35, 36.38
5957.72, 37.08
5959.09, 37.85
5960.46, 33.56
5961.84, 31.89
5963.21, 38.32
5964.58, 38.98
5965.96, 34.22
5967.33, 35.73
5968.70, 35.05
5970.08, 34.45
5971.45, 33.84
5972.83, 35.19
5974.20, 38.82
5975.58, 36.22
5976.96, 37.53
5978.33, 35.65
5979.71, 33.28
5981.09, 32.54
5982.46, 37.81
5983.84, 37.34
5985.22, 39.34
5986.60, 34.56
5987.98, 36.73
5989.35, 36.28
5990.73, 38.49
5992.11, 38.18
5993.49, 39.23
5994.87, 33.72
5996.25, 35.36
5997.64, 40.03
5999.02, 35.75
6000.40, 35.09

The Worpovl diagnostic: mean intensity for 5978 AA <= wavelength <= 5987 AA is 35.8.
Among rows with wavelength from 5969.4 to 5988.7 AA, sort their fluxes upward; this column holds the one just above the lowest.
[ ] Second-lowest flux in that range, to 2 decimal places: 33.28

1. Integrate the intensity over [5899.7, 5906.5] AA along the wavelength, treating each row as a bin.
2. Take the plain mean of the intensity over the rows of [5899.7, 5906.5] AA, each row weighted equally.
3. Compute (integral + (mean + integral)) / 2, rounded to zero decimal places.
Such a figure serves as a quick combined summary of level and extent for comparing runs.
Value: 255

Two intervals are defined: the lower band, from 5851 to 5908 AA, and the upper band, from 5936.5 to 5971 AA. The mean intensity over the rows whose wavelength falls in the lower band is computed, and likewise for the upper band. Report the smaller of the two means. 33.9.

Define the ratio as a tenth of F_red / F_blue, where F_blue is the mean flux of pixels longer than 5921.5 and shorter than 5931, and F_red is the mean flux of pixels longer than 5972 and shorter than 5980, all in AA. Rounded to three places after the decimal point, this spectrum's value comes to 0.099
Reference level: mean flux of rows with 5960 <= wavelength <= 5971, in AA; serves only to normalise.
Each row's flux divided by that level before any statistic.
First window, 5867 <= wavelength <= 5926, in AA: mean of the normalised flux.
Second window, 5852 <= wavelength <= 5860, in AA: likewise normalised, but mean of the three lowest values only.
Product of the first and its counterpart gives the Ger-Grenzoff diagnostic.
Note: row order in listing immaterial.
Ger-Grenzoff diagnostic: 0.91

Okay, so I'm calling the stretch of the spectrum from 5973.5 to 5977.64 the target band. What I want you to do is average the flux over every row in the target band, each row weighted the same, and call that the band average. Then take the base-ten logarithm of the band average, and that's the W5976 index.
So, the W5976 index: 1.574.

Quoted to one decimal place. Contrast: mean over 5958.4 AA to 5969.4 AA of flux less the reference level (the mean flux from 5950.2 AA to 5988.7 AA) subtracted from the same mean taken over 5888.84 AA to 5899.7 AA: -9.0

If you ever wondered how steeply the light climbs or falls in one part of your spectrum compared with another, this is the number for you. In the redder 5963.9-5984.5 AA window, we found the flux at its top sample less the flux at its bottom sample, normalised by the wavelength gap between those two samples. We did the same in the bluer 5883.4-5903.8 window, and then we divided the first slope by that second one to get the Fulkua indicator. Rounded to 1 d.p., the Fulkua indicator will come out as 2.1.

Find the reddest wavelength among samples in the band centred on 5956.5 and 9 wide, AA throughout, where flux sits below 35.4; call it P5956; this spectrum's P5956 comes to 5960.46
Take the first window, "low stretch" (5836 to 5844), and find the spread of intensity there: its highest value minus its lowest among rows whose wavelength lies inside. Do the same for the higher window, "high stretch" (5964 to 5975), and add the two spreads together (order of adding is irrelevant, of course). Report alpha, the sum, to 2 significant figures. 11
